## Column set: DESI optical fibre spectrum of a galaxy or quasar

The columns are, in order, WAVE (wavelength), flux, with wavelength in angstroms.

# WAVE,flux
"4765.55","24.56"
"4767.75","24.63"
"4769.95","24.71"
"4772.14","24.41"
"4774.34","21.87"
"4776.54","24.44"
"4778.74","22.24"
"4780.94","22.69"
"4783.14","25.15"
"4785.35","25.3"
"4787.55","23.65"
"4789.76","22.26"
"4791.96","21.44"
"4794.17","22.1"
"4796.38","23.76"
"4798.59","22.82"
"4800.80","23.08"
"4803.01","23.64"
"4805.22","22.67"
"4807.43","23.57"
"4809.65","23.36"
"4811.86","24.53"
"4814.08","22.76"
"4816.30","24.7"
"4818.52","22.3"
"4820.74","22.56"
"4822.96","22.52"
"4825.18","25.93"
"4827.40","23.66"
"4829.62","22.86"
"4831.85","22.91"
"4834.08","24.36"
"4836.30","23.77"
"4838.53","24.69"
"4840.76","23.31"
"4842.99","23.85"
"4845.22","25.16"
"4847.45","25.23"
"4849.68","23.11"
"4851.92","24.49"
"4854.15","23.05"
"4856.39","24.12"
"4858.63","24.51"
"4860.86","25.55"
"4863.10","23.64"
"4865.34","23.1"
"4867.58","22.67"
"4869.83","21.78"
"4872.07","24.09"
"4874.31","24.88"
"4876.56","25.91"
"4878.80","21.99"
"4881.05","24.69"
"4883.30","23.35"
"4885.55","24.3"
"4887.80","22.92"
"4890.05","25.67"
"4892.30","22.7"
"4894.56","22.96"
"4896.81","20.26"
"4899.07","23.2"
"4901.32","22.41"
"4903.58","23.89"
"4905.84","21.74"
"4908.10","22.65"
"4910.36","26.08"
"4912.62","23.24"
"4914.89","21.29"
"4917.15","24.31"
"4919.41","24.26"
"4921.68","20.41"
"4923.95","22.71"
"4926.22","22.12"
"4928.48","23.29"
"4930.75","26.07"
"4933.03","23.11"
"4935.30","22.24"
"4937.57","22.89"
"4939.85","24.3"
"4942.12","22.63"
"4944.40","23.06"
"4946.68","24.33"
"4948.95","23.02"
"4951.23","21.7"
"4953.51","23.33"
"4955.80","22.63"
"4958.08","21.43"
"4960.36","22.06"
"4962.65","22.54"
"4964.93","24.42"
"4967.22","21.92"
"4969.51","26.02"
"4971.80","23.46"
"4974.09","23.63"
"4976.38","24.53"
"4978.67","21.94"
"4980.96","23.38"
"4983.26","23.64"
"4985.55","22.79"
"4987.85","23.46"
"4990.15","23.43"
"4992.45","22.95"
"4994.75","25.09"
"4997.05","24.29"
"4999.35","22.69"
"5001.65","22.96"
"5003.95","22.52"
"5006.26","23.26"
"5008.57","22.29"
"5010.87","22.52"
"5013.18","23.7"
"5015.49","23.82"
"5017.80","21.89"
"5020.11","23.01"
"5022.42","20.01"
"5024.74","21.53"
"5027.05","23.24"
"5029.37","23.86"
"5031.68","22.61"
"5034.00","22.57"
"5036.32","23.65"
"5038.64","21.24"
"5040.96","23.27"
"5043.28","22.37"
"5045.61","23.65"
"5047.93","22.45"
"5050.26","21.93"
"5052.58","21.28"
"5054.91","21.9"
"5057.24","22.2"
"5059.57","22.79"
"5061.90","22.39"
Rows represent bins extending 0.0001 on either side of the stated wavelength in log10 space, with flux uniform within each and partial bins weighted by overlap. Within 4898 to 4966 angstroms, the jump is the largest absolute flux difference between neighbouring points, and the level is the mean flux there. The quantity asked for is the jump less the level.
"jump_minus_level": -19.2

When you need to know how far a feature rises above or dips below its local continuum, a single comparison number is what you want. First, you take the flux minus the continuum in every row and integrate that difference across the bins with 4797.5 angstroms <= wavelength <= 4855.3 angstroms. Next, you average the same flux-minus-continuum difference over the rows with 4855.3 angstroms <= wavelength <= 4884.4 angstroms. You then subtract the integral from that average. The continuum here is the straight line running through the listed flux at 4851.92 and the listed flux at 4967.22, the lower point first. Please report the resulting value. 81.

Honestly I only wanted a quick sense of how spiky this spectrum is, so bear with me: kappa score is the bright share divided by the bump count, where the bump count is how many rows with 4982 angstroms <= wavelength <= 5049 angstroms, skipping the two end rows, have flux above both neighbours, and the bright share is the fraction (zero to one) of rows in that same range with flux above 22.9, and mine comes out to 0.055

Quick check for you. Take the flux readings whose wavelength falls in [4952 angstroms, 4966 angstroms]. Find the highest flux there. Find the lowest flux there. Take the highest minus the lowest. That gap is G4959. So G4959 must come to 3.0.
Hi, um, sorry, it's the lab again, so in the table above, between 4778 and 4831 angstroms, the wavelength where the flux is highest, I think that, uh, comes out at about 4825.18 angstroms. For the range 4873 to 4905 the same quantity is 4876.56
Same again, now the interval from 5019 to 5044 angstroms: 5029.37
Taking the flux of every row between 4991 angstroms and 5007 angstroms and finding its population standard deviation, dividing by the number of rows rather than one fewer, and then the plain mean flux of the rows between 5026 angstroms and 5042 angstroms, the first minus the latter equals -22.0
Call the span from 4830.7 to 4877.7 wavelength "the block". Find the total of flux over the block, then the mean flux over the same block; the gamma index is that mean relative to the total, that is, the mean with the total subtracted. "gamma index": -480.2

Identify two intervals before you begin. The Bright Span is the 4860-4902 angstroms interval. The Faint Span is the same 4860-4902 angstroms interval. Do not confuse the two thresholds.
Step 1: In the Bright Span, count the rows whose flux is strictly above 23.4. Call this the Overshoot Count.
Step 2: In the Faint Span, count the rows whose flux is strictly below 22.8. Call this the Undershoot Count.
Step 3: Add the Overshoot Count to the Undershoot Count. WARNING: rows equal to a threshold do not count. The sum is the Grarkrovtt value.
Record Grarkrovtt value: 14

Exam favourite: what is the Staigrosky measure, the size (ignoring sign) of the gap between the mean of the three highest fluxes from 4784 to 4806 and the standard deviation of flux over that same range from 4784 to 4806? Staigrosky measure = 23.2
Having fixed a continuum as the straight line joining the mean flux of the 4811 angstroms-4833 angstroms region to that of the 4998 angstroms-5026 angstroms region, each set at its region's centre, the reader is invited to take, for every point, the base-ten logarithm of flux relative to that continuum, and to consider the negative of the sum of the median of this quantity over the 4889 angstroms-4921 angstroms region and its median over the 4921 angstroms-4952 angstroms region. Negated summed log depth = -0.001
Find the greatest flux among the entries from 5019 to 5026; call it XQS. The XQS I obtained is 23.01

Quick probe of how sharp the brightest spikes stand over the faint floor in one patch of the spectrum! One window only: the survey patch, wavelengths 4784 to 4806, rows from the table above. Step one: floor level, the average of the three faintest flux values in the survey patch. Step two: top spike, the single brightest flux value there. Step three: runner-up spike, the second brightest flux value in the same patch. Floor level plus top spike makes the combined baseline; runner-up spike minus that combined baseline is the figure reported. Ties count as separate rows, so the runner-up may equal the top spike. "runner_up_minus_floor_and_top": -23.5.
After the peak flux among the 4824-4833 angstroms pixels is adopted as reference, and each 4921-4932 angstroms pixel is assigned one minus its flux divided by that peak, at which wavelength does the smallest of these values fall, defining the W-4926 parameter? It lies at 4930.75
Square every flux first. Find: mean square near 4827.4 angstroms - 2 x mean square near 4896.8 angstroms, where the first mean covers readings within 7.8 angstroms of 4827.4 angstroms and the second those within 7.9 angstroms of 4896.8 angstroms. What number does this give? -508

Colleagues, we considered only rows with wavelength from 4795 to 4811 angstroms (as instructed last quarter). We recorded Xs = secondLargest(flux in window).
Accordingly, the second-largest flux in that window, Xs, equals 23.64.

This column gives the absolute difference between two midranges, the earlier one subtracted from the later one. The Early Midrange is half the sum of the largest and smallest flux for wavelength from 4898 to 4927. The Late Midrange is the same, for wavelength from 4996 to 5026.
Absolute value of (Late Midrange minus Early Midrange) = 1.1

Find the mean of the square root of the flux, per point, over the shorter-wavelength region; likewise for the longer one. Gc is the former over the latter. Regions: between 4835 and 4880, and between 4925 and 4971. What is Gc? 1.02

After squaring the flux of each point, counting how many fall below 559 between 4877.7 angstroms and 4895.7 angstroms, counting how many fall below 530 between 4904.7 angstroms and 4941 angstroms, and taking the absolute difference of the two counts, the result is 3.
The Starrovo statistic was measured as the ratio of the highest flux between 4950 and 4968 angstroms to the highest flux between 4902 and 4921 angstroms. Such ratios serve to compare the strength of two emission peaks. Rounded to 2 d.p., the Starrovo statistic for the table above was 0.94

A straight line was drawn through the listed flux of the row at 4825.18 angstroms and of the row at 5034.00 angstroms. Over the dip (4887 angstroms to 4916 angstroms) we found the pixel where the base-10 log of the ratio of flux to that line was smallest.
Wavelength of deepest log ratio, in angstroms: 4896.81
